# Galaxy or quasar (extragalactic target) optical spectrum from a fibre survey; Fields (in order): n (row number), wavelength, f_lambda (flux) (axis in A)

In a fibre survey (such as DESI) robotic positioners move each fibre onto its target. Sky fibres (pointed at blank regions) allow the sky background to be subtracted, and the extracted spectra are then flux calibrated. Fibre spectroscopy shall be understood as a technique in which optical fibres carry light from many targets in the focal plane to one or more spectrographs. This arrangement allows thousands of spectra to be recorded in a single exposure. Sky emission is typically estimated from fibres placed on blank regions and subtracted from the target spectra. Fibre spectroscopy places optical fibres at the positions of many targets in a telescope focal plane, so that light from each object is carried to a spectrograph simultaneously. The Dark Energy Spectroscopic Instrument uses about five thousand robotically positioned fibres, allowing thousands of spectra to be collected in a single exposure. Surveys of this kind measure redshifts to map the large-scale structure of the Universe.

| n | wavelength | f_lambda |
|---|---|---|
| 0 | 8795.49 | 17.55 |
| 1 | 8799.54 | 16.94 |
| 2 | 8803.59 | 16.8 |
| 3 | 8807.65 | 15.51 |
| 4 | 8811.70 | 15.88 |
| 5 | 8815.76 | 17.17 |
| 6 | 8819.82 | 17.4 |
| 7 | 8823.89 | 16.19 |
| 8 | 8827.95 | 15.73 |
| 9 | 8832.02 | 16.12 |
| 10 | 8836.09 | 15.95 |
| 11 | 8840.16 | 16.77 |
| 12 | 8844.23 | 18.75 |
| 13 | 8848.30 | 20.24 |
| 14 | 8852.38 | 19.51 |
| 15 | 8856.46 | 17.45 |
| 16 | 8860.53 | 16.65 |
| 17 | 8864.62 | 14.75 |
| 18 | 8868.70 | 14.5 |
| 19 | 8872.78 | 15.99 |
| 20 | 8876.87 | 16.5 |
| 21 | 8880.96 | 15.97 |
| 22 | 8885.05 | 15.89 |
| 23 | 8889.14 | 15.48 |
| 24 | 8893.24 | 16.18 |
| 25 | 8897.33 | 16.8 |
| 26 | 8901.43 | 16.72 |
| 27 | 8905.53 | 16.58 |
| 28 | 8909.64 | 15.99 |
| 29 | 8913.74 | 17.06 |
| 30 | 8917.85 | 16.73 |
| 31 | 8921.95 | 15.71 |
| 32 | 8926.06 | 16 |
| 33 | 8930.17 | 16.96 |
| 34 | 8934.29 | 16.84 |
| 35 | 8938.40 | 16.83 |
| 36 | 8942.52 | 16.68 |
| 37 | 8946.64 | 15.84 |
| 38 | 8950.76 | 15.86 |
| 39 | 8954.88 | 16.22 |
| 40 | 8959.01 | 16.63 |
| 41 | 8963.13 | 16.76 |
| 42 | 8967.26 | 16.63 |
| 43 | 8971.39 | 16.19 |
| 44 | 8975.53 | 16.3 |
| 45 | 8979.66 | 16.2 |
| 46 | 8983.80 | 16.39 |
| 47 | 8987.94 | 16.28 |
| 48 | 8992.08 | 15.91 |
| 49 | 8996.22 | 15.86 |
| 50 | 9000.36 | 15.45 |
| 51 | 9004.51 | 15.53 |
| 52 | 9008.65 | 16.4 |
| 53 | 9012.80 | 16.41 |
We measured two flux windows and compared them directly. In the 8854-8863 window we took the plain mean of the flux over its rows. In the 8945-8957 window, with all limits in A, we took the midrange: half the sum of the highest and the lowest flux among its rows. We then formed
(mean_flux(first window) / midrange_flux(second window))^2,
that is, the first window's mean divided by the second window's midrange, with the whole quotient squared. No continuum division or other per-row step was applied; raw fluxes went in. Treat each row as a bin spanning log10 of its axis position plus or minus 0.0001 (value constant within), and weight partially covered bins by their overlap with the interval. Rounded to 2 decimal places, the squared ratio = 1.13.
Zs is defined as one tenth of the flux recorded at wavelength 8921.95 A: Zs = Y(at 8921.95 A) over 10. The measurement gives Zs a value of 1.57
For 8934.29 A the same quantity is 1.68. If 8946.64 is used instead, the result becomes 1.58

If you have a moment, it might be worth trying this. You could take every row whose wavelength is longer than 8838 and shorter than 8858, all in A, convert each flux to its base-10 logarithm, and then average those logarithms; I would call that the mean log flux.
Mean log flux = 1.27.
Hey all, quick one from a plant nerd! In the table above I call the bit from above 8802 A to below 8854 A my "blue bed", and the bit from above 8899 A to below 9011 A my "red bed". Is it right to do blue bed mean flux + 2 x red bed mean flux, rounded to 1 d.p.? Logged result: 49.7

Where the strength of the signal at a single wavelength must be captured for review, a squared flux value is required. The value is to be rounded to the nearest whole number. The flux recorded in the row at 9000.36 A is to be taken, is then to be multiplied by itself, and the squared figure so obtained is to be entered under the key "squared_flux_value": 239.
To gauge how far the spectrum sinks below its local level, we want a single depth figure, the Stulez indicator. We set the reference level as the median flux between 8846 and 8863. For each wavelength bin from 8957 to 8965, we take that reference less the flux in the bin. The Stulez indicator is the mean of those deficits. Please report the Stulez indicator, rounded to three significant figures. 1.79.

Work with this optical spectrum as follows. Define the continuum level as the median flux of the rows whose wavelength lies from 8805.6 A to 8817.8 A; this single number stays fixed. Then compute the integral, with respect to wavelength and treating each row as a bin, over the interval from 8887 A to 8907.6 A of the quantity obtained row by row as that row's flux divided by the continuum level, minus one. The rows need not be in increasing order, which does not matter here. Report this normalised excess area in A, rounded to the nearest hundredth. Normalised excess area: 0.61 A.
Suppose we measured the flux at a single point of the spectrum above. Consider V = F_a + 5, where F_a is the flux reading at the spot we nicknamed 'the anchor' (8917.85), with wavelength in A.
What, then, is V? 21.7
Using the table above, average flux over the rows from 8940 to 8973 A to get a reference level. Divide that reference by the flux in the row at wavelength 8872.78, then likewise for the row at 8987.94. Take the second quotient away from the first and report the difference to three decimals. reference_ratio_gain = 0.018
